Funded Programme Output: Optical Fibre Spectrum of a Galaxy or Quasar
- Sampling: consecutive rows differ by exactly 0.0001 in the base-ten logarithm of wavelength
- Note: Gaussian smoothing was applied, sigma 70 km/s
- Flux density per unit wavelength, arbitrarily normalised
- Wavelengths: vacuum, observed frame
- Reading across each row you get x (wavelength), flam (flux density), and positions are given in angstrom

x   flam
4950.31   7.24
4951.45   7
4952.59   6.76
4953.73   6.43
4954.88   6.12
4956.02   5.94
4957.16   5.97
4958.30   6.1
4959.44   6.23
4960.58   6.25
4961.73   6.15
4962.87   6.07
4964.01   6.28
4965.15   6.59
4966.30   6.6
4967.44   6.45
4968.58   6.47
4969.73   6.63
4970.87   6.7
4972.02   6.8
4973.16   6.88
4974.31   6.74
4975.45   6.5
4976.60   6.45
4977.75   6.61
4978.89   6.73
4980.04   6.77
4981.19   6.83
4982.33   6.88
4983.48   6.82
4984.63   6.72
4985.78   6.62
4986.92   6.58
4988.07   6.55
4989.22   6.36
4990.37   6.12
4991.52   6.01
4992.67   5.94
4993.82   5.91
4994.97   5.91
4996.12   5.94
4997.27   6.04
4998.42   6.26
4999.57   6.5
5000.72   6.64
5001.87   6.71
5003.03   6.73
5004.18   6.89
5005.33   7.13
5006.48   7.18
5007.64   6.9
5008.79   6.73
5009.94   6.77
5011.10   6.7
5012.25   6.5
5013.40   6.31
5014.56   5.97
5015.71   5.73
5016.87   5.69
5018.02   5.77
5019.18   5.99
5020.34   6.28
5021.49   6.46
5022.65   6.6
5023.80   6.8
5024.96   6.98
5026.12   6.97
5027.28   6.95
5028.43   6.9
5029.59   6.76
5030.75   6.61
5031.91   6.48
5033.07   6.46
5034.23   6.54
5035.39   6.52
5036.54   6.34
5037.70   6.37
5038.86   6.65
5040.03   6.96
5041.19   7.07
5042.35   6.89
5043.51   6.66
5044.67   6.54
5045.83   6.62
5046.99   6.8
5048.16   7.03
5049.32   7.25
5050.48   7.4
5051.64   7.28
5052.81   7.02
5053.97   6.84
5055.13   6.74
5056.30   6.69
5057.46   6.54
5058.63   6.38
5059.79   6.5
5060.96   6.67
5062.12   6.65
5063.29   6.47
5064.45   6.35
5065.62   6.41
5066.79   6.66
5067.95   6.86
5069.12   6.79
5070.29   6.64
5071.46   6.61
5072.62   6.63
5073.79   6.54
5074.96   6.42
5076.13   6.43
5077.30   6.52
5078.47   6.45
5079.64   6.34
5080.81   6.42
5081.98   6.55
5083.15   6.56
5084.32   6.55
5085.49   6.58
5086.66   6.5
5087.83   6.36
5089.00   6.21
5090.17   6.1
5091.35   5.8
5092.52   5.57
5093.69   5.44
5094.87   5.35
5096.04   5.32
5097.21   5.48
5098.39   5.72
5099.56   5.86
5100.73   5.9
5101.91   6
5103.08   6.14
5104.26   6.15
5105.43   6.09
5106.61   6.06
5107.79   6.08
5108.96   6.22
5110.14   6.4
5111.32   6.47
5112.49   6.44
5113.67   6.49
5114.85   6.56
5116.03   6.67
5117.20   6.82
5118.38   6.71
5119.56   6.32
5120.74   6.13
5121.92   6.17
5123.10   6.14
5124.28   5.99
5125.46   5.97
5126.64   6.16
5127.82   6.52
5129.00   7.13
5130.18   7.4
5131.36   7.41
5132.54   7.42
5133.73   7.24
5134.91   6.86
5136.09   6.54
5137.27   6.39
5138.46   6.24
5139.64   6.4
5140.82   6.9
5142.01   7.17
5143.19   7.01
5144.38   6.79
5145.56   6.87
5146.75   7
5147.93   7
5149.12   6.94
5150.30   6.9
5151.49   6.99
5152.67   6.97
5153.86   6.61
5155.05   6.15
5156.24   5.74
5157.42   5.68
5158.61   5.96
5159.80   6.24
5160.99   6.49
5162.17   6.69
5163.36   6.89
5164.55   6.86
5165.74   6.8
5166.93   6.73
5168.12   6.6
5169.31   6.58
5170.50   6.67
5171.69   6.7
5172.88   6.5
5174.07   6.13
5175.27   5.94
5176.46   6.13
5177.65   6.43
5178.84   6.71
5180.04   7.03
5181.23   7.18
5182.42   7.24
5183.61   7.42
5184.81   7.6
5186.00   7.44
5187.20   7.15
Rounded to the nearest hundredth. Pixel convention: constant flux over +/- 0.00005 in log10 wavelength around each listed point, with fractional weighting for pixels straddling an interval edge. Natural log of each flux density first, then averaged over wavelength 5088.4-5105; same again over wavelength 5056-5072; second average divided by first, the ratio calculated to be 1.07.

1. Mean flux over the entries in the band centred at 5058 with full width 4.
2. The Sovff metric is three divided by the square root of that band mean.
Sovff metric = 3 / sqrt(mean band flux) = 1.17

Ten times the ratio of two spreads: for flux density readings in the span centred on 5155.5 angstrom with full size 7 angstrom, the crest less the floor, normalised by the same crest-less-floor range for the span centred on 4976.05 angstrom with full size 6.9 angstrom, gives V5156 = 30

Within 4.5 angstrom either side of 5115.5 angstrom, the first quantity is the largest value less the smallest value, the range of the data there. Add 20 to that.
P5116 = 20.5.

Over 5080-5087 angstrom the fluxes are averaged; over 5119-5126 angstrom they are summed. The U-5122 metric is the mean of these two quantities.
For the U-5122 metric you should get 21.6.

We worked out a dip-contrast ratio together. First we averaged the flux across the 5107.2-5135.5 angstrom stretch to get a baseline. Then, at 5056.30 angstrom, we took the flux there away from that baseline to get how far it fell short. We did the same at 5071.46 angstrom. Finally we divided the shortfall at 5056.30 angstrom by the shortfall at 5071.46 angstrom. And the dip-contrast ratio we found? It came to 3.1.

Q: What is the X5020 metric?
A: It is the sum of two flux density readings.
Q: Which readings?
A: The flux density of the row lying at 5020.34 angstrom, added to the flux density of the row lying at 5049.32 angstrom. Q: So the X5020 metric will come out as 13.5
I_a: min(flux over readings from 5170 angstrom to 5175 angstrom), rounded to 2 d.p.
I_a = 6.13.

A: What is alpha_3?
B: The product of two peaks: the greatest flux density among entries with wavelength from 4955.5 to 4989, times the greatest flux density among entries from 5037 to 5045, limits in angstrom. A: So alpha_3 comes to 48.6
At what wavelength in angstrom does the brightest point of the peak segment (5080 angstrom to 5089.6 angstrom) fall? 5085.49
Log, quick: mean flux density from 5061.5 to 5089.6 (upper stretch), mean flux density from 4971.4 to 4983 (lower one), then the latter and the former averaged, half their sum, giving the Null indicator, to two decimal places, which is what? 6.62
